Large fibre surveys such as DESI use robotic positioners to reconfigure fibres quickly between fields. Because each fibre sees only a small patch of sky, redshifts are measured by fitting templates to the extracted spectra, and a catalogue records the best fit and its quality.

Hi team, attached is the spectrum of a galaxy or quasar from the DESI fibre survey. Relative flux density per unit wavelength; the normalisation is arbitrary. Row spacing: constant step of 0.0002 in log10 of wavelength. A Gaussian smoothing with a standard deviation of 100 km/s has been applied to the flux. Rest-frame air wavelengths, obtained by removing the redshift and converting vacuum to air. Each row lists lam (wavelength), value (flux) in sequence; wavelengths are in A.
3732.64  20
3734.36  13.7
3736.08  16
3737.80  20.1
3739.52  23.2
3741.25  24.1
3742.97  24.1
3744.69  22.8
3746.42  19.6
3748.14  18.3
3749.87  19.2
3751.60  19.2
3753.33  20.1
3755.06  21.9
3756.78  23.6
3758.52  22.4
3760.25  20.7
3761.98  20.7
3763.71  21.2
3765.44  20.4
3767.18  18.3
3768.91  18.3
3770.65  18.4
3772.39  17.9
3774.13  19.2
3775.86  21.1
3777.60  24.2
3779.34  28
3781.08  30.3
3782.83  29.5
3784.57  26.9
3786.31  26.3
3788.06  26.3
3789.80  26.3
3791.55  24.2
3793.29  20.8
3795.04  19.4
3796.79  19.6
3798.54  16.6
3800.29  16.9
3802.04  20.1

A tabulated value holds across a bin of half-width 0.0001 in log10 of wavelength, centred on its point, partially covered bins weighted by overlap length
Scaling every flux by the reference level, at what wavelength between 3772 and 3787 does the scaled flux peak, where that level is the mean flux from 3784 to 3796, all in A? 3781.08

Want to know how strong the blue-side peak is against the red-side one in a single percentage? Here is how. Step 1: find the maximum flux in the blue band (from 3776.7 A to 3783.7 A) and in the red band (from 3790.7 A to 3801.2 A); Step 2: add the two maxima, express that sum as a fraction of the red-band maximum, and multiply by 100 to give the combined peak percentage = 225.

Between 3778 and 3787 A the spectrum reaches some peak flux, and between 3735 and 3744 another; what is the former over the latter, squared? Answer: 1.6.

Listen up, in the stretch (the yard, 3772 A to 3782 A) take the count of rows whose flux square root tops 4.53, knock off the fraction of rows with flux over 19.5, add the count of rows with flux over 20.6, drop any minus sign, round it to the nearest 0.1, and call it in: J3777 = 7.3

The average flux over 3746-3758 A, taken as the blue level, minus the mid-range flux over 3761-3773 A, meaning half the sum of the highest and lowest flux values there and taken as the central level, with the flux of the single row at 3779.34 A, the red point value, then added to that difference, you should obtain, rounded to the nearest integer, 29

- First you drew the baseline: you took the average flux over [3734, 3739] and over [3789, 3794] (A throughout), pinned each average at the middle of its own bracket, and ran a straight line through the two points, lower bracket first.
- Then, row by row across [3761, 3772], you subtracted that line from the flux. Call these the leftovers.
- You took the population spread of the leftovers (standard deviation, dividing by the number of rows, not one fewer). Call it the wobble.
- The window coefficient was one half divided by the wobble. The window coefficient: 0.32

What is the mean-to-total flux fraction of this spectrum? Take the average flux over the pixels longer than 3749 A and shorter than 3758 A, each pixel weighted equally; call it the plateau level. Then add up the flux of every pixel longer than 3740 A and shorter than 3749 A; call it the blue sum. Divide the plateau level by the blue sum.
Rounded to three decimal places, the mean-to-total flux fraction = 0.191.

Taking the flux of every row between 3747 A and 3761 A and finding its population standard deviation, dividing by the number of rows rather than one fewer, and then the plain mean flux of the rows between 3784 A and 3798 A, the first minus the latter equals -22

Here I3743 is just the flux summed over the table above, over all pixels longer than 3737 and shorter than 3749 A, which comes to 152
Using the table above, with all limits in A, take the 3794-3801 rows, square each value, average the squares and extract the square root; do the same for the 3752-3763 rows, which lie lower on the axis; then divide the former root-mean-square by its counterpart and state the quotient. 0.84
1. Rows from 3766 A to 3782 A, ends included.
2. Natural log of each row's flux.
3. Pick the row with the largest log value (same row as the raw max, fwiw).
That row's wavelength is 3781.08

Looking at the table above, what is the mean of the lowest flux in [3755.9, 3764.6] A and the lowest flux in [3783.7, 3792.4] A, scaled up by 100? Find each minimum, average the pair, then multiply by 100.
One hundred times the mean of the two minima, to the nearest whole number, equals 2245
